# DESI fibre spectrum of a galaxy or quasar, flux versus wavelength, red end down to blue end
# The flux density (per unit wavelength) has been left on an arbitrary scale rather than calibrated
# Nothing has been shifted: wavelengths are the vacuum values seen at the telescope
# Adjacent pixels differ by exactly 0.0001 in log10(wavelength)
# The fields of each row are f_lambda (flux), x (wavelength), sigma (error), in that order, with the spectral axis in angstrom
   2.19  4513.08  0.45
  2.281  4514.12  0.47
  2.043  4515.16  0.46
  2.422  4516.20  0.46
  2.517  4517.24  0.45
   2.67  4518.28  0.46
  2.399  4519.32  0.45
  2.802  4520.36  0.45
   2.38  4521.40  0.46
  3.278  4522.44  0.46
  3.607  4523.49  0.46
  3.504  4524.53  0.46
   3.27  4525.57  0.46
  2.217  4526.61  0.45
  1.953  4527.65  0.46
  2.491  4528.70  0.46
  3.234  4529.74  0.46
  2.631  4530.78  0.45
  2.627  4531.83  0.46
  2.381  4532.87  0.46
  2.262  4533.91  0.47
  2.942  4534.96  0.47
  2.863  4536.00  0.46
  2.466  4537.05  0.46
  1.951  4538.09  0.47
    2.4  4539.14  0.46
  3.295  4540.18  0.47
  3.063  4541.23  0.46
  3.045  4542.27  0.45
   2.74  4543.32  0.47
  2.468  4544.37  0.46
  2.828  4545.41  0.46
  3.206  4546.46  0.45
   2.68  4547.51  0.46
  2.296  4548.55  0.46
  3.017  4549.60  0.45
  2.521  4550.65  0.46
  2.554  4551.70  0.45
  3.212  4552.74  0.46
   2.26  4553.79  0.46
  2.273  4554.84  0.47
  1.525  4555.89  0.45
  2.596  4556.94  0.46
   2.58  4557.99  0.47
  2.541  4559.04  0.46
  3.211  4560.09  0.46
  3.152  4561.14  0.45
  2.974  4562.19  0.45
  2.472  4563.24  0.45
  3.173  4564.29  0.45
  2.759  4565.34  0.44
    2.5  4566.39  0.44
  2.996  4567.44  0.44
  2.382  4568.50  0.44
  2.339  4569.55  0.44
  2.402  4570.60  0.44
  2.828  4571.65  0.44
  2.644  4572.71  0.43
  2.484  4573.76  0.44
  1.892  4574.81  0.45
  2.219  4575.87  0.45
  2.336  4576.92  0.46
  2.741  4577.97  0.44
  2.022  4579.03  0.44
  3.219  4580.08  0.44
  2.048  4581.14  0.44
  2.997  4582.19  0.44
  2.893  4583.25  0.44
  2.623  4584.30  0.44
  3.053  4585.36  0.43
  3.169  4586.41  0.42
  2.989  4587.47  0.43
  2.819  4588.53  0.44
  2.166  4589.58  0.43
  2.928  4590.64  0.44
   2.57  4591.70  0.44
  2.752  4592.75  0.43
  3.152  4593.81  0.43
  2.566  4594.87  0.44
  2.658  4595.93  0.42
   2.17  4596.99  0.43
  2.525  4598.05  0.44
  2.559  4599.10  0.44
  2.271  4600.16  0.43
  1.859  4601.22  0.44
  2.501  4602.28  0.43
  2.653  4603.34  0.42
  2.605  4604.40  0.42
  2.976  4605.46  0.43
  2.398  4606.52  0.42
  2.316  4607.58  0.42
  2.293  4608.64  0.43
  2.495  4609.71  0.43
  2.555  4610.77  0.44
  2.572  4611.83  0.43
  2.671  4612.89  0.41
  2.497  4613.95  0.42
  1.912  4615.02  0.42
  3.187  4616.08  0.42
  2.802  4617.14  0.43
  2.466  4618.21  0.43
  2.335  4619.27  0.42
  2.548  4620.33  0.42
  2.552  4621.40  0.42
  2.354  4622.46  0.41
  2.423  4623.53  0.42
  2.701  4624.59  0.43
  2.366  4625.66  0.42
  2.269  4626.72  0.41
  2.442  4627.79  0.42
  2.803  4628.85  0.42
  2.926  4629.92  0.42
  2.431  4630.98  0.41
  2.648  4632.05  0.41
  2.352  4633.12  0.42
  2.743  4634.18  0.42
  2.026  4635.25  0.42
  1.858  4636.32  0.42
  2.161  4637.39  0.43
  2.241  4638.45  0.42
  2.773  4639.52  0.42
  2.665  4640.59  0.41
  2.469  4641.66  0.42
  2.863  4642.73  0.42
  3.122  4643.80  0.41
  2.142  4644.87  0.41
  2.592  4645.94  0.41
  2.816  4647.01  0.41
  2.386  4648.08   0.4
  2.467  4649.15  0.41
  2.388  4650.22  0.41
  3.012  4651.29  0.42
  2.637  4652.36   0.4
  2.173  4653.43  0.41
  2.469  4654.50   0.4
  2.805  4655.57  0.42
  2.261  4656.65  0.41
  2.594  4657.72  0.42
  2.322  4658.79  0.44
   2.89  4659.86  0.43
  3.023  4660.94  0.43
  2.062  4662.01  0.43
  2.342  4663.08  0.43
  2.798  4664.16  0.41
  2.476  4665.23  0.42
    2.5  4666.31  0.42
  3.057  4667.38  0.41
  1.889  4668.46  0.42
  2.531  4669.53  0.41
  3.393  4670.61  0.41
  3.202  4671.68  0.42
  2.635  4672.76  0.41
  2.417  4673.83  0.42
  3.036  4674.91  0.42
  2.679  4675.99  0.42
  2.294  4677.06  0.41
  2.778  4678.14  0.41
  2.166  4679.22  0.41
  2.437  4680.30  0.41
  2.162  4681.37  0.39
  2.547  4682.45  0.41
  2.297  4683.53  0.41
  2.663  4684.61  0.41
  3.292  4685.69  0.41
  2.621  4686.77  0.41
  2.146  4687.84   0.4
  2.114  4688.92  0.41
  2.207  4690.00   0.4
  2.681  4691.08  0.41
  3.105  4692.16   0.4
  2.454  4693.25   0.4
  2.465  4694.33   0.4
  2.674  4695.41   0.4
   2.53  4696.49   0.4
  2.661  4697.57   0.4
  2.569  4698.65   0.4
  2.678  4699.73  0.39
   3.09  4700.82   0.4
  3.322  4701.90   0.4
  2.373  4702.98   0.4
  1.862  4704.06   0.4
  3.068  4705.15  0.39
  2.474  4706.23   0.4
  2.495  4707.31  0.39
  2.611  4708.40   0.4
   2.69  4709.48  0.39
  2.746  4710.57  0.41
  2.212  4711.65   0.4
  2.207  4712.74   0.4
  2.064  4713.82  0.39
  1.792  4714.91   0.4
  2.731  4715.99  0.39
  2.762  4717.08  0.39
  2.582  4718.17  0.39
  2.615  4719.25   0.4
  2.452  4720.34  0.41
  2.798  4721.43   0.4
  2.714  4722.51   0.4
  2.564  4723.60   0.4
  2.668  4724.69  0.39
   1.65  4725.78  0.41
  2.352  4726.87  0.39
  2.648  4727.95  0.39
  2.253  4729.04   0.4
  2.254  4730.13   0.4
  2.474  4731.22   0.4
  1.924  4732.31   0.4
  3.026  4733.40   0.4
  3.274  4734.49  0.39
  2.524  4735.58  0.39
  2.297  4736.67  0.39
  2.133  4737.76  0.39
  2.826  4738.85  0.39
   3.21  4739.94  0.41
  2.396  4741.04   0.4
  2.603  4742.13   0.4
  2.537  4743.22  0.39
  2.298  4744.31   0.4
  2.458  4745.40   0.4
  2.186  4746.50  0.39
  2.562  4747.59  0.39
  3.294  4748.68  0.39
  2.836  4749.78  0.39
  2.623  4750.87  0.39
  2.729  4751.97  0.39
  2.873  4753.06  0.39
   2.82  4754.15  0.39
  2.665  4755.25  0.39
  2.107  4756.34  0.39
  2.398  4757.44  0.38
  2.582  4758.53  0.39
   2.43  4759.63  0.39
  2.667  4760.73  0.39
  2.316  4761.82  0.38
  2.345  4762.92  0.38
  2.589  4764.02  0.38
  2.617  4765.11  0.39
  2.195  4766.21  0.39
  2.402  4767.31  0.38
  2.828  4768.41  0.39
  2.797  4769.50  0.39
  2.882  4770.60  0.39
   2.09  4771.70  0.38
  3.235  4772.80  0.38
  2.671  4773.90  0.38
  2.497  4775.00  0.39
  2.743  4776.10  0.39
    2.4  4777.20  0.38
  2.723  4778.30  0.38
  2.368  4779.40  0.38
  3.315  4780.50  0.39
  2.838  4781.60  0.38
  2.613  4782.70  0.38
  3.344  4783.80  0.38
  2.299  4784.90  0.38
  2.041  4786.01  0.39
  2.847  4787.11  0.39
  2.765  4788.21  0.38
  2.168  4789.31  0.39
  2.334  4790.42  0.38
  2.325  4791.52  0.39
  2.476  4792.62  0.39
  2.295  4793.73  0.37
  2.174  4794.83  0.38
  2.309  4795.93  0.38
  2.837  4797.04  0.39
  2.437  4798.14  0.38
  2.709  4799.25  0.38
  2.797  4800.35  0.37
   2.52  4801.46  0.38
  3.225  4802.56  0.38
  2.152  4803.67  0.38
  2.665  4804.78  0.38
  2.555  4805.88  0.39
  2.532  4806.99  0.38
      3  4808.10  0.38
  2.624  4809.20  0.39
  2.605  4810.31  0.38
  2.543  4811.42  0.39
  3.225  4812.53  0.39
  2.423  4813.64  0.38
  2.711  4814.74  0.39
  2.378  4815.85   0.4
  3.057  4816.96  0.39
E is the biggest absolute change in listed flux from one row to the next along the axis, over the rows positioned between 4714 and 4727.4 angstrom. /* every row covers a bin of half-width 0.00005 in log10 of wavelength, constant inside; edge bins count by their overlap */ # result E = 1.02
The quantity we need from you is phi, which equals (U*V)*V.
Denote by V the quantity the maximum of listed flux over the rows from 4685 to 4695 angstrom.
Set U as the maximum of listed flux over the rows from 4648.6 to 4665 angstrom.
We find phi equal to 33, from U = 3.023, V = 3.292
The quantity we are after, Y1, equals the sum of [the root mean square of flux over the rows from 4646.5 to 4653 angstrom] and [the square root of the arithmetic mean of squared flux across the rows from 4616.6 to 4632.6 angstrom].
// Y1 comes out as 5.17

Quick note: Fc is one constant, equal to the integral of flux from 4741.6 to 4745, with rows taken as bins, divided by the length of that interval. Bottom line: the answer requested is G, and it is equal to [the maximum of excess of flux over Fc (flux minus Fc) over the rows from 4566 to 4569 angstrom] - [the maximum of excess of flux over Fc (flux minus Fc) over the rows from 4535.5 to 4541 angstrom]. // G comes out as -0.30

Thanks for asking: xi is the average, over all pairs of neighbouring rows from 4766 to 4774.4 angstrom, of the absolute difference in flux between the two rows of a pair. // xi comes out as 0.464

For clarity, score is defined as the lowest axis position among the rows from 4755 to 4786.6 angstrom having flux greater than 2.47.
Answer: 4755.25 angstrom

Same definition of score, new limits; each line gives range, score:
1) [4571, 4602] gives 4571.65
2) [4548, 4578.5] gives 4549.60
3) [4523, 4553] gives 4523.49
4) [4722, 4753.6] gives 4722.51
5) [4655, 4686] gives 4655.57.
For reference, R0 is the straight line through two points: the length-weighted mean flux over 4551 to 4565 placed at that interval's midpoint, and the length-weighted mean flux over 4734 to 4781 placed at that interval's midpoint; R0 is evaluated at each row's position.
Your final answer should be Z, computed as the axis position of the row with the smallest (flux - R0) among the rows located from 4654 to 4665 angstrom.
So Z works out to 4662.01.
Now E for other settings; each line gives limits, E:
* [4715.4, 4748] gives 1.10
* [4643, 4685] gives 1.17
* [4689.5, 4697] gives 0.65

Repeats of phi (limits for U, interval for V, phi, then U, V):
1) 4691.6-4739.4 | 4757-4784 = 37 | 3.322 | 3.344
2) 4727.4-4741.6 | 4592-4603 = 33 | 3.274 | 3.152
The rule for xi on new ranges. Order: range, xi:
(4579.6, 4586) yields 0.585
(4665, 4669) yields 0.583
